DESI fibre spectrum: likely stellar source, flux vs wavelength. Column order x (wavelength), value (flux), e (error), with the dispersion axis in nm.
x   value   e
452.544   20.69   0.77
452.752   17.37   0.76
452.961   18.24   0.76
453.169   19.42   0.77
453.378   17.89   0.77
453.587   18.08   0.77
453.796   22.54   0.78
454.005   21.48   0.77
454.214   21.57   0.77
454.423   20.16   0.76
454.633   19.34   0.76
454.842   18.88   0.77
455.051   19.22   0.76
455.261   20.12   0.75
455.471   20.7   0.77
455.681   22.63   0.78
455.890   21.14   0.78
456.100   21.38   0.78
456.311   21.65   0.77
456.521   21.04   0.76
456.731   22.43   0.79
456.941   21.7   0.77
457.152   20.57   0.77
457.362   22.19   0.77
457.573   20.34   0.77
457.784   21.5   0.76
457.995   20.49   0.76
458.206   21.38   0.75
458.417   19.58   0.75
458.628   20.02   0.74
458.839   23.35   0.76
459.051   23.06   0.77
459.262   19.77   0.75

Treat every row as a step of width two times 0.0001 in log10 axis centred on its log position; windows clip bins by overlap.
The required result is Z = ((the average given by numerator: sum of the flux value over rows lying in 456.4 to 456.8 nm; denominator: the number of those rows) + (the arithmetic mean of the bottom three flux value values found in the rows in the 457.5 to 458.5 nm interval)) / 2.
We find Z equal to 20.9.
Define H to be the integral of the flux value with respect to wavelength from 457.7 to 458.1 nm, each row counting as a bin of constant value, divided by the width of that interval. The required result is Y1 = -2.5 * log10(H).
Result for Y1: -3.30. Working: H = 21.0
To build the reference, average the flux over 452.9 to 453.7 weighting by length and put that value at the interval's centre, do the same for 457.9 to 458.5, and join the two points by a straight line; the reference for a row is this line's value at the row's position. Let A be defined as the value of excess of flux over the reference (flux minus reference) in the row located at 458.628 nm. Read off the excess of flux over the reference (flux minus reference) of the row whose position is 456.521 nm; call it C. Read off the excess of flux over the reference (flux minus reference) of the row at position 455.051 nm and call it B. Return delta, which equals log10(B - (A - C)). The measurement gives 0.3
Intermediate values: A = -0.7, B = 0.0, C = 1.2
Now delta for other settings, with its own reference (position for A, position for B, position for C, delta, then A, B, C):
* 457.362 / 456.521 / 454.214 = 0.3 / 2.0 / 1.2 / 2.7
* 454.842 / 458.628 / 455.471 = -0.1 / -0.2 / -0.7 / 1.3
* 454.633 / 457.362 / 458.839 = 0.6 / 0.3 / 2.0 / 2.6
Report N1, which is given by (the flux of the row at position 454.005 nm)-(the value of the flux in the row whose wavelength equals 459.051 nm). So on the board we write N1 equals -1.6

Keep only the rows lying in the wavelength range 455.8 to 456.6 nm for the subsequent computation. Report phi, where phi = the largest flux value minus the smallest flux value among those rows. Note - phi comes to 0.6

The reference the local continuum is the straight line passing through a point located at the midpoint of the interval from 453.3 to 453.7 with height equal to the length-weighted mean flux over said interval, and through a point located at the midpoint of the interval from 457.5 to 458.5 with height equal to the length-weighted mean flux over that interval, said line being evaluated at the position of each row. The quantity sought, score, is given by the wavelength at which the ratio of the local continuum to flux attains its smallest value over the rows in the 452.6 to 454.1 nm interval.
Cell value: 453.796 nm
